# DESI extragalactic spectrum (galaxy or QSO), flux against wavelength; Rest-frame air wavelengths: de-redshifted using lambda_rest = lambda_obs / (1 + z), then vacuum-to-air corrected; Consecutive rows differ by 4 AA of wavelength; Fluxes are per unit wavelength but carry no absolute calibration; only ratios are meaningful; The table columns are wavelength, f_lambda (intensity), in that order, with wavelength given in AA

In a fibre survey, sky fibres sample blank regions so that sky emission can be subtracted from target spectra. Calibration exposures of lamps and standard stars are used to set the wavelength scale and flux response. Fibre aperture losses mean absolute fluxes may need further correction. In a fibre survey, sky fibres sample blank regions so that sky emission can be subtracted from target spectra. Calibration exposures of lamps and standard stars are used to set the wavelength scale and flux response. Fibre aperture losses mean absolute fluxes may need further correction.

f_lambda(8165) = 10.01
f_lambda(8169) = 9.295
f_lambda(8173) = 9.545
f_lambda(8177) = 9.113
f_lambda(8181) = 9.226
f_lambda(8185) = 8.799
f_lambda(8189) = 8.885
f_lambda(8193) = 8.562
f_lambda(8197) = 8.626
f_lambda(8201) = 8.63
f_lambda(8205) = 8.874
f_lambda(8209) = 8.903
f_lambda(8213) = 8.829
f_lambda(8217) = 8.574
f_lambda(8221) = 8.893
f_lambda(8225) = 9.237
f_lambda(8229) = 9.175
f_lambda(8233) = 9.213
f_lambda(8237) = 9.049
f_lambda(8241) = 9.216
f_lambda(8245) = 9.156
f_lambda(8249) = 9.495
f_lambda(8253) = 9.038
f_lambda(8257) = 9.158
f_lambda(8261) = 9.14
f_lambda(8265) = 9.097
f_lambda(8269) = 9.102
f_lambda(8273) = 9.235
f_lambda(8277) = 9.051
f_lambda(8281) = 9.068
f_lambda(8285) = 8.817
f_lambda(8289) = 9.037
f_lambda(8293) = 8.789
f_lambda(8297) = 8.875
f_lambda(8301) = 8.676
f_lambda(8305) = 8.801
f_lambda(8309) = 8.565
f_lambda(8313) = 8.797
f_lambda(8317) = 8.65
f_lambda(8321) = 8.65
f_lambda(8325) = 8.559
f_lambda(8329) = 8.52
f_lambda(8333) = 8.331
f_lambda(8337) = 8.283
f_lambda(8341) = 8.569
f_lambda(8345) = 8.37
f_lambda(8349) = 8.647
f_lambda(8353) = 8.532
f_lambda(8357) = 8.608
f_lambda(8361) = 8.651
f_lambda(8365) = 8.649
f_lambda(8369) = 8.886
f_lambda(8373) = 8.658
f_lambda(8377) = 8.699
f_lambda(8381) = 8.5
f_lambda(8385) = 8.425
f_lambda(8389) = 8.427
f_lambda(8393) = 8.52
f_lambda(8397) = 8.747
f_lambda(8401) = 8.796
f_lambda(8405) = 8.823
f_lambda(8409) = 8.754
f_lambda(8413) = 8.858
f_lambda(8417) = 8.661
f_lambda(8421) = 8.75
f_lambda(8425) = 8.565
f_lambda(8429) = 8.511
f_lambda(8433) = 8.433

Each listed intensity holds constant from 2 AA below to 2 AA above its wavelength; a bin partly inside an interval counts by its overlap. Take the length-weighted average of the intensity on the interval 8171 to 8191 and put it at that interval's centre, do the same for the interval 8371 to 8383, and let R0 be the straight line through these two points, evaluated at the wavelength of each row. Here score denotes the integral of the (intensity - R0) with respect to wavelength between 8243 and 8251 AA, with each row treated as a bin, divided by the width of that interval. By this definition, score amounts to 0.4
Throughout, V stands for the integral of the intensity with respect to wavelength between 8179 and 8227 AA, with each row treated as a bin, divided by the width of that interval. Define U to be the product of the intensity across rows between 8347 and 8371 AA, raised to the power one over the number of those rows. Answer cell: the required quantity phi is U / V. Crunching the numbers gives 0.98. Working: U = 8.7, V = 8.84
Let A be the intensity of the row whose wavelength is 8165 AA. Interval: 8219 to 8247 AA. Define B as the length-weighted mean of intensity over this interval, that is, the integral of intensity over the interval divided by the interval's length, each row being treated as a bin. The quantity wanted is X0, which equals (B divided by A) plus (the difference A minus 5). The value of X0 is 5.9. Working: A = 10.01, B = 9.13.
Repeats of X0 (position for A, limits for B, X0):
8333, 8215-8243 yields 4.4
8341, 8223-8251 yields 4.6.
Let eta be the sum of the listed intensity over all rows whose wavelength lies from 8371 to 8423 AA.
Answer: 113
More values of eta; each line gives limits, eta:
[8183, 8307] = 278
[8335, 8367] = 68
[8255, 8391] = 297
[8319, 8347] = 59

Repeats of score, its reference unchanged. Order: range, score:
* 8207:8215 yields -0.2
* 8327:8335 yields -0.3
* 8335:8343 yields -0.3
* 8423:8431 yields 0.0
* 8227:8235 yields 0.2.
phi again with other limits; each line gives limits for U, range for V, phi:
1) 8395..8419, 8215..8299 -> 0.97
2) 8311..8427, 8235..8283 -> 0.94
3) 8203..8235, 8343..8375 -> 1.04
